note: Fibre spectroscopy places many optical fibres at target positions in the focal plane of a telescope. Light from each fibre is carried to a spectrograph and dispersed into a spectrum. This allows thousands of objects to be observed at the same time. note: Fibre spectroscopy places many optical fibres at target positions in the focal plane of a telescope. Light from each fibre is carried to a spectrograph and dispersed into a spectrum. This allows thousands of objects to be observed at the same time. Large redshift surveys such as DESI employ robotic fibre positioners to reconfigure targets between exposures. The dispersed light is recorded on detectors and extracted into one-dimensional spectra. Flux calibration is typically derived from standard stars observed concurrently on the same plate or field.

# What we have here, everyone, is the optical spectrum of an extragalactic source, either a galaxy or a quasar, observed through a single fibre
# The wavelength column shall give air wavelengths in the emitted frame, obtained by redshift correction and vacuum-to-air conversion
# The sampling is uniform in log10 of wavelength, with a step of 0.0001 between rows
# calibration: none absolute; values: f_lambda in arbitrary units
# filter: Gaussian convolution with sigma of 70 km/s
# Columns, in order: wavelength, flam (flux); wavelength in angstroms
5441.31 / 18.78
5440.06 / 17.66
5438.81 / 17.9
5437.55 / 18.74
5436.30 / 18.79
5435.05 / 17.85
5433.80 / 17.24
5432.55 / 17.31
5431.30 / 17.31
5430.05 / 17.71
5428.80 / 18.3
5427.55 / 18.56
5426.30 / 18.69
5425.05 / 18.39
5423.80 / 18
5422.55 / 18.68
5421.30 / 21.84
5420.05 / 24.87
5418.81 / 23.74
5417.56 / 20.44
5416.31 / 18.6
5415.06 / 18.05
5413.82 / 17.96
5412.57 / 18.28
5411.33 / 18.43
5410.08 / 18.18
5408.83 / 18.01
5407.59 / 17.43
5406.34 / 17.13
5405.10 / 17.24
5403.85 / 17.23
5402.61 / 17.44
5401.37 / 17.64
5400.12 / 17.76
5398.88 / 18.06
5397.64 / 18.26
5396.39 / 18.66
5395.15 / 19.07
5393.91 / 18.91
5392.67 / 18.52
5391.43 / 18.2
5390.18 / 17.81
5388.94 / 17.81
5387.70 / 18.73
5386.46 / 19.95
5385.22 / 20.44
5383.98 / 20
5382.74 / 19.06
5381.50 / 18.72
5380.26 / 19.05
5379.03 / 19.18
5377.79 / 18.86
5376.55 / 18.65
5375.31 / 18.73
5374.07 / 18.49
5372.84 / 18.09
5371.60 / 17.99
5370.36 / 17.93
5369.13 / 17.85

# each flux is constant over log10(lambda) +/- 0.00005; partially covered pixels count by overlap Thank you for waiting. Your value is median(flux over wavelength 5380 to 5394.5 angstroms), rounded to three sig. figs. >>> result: 18.8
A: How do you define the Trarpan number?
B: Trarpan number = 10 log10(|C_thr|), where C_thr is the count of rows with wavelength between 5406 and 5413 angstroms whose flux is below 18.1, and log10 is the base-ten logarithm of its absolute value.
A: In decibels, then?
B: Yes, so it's 4.8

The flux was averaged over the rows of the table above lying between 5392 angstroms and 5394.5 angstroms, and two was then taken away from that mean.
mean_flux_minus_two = 16.7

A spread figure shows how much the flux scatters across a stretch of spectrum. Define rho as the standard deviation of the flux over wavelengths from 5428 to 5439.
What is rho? 0.6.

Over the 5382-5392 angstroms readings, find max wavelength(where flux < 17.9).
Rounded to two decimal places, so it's 5390.18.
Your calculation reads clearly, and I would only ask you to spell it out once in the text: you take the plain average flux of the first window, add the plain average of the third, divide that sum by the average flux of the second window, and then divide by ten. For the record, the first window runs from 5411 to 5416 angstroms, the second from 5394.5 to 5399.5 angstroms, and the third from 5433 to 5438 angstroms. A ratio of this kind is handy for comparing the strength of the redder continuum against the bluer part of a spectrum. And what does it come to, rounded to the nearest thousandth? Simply 0.196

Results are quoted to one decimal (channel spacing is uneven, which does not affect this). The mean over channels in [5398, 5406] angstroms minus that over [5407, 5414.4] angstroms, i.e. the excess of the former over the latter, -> -0.5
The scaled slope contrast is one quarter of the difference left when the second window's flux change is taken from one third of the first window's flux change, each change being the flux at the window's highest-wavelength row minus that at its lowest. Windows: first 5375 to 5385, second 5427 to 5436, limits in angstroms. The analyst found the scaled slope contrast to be 0.28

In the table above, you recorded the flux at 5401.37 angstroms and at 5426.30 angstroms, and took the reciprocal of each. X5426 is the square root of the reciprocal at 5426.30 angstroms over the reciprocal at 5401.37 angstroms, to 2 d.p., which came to 0.97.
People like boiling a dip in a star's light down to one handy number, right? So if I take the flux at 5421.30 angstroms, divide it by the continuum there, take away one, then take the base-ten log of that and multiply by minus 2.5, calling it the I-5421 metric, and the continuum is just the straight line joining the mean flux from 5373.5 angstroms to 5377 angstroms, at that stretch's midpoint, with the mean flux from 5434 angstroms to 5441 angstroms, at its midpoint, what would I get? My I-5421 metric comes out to 1.8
